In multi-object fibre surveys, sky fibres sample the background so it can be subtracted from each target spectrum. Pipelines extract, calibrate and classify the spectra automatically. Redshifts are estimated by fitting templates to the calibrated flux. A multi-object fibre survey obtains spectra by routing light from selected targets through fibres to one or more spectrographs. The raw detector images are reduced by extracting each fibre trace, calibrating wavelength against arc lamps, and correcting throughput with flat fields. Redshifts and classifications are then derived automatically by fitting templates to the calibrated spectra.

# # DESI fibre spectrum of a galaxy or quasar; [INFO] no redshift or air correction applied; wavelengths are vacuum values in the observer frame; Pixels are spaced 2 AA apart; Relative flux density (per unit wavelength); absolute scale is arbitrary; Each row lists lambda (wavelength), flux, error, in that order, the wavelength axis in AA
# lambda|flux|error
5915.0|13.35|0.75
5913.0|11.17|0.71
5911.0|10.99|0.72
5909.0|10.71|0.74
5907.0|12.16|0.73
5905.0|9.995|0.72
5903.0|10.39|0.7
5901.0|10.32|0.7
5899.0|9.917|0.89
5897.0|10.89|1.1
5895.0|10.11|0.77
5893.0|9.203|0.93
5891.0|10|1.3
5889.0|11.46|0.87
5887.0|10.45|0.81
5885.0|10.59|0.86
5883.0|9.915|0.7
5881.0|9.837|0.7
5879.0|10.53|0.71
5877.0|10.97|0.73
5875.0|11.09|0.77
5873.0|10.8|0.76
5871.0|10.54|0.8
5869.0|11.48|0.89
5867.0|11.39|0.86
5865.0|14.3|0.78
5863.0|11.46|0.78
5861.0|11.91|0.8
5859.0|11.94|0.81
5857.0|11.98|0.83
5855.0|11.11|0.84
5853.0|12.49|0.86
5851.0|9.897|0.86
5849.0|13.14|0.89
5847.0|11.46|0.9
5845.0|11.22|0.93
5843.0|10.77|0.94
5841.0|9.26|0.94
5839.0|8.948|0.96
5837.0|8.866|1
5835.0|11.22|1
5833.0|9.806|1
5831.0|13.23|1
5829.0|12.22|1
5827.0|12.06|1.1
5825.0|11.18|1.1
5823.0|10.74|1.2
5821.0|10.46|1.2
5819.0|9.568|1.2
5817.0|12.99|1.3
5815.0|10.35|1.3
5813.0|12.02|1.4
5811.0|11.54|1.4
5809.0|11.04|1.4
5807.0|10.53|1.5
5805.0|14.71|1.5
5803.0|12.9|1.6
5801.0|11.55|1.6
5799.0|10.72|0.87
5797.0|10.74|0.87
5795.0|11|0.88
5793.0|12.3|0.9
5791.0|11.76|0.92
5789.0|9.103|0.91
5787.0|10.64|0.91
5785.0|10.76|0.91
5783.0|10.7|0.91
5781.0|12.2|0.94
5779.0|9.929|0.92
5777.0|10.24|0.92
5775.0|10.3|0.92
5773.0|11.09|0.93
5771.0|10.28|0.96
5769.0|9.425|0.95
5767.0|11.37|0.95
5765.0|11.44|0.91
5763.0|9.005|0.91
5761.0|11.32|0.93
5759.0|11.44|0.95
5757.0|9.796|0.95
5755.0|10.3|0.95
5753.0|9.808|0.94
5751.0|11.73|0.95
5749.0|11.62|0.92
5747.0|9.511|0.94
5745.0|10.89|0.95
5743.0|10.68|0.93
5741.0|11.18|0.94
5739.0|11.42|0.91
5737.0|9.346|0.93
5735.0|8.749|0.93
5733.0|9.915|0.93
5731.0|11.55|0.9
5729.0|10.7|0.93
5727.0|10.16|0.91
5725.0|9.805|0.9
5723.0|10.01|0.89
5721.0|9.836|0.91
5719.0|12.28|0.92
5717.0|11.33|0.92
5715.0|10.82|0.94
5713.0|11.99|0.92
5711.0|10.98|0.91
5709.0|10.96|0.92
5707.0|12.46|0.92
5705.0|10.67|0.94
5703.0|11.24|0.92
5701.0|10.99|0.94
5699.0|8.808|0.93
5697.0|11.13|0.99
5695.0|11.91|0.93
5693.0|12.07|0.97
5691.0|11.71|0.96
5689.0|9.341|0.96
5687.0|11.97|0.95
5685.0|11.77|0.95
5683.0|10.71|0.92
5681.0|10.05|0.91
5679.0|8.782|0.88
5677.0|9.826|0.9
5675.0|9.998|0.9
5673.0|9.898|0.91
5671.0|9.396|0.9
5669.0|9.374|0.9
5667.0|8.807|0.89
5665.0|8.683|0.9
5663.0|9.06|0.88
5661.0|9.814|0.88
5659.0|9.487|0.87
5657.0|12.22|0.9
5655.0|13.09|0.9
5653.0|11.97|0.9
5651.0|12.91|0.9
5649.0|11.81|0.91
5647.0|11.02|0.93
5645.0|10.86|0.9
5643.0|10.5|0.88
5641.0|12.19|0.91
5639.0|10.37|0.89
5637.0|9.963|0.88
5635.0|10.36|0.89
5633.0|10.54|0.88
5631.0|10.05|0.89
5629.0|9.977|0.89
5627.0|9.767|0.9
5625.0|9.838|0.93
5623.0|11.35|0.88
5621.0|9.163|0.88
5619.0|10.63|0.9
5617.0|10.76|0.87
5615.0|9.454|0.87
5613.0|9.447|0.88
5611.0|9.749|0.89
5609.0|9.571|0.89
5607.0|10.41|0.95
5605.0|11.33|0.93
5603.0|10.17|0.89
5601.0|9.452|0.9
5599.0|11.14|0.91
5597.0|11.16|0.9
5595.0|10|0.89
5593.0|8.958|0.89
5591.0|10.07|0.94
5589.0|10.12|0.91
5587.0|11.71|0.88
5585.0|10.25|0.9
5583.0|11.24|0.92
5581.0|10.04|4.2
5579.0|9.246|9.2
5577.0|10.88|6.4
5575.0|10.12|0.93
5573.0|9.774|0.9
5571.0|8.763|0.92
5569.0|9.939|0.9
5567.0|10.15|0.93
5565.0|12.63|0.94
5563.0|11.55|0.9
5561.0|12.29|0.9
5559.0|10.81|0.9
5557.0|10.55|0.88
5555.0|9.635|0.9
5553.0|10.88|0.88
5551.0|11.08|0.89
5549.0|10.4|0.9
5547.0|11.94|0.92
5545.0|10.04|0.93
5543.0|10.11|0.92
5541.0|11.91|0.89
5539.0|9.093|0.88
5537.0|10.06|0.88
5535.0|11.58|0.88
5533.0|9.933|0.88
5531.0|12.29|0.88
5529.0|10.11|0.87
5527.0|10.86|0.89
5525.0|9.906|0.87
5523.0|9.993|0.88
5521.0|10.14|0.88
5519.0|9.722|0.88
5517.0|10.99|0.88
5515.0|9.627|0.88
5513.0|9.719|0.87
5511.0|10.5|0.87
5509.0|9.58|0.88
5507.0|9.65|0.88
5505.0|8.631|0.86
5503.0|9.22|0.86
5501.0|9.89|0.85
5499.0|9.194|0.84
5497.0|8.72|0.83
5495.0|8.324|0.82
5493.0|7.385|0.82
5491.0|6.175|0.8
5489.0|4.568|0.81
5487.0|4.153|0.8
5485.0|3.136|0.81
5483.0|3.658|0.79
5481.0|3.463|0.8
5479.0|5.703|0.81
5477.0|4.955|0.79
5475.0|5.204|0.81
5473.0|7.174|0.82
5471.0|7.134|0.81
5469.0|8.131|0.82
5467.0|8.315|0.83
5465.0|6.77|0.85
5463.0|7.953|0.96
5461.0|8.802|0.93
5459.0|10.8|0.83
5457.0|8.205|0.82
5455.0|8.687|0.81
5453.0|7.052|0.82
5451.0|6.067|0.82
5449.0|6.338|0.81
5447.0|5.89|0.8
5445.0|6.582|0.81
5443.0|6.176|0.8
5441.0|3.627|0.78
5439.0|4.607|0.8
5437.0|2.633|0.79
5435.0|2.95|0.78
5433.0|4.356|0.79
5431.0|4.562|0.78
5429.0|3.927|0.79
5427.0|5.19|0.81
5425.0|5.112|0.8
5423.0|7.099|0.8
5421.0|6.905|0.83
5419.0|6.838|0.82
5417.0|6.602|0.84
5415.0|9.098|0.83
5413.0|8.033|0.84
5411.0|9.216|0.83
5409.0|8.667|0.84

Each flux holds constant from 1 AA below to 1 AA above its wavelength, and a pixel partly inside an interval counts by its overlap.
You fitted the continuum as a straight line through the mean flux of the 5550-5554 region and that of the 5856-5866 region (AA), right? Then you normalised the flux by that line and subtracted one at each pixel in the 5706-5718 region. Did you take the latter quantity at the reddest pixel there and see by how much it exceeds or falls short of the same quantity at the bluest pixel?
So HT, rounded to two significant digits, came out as -0.10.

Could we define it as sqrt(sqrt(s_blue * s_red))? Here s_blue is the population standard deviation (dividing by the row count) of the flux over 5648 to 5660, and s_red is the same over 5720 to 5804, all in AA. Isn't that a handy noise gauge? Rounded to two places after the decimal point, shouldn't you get 1.03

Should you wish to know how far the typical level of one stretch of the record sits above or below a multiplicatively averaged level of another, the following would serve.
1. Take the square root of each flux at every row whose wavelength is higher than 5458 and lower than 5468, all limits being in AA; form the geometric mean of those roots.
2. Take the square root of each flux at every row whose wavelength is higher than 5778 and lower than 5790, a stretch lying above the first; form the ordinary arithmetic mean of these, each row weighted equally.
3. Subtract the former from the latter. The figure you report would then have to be 0.3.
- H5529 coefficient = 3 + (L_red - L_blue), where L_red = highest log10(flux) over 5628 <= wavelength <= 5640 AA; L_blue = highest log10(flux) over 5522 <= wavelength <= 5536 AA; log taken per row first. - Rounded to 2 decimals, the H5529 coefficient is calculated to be 2.93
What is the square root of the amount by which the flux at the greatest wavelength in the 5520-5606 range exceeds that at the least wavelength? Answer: 1.1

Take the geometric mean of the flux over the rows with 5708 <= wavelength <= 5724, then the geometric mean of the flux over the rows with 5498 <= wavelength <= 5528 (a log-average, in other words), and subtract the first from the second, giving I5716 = -1.2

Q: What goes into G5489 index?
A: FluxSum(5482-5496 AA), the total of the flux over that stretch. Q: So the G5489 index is 37.4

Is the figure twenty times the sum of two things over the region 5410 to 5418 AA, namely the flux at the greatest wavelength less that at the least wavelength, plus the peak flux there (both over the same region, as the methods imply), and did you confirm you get 132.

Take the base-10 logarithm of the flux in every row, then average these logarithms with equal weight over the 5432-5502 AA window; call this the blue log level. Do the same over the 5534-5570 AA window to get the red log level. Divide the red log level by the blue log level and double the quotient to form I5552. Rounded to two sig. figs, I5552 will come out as 2.7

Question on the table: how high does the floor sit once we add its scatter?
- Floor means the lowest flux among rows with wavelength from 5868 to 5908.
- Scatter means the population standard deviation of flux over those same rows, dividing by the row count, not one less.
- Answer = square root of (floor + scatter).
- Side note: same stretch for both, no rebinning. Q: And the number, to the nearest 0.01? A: 3.14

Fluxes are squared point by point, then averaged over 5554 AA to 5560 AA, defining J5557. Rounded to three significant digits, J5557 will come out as 107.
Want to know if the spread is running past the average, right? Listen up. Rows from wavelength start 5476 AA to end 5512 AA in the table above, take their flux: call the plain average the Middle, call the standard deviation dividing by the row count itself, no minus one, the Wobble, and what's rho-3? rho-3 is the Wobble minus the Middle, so -4.6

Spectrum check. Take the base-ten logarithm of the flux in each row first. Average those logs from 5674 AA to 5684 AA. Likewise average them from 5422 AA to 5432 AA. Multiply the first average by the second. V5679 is 0.70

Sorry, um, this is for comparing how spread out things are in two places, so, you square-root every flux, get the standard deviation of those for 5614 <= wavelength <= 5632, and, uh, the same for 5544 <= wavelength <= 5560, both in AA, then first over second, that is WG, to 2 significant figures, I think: 1.0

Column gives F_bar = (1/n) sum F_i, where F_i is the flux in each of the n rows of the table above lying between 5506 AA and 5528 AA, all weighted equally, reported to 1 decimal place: 10.1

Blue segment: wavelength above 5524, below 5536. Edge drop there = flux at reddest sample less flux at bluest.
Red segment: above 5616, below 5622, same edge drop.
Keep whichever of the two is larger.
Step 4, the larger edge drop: 1.7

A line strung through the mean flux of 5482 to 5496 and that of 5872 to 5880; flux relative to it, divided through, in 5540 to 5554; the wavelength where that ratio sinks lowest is 5545.0 AA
